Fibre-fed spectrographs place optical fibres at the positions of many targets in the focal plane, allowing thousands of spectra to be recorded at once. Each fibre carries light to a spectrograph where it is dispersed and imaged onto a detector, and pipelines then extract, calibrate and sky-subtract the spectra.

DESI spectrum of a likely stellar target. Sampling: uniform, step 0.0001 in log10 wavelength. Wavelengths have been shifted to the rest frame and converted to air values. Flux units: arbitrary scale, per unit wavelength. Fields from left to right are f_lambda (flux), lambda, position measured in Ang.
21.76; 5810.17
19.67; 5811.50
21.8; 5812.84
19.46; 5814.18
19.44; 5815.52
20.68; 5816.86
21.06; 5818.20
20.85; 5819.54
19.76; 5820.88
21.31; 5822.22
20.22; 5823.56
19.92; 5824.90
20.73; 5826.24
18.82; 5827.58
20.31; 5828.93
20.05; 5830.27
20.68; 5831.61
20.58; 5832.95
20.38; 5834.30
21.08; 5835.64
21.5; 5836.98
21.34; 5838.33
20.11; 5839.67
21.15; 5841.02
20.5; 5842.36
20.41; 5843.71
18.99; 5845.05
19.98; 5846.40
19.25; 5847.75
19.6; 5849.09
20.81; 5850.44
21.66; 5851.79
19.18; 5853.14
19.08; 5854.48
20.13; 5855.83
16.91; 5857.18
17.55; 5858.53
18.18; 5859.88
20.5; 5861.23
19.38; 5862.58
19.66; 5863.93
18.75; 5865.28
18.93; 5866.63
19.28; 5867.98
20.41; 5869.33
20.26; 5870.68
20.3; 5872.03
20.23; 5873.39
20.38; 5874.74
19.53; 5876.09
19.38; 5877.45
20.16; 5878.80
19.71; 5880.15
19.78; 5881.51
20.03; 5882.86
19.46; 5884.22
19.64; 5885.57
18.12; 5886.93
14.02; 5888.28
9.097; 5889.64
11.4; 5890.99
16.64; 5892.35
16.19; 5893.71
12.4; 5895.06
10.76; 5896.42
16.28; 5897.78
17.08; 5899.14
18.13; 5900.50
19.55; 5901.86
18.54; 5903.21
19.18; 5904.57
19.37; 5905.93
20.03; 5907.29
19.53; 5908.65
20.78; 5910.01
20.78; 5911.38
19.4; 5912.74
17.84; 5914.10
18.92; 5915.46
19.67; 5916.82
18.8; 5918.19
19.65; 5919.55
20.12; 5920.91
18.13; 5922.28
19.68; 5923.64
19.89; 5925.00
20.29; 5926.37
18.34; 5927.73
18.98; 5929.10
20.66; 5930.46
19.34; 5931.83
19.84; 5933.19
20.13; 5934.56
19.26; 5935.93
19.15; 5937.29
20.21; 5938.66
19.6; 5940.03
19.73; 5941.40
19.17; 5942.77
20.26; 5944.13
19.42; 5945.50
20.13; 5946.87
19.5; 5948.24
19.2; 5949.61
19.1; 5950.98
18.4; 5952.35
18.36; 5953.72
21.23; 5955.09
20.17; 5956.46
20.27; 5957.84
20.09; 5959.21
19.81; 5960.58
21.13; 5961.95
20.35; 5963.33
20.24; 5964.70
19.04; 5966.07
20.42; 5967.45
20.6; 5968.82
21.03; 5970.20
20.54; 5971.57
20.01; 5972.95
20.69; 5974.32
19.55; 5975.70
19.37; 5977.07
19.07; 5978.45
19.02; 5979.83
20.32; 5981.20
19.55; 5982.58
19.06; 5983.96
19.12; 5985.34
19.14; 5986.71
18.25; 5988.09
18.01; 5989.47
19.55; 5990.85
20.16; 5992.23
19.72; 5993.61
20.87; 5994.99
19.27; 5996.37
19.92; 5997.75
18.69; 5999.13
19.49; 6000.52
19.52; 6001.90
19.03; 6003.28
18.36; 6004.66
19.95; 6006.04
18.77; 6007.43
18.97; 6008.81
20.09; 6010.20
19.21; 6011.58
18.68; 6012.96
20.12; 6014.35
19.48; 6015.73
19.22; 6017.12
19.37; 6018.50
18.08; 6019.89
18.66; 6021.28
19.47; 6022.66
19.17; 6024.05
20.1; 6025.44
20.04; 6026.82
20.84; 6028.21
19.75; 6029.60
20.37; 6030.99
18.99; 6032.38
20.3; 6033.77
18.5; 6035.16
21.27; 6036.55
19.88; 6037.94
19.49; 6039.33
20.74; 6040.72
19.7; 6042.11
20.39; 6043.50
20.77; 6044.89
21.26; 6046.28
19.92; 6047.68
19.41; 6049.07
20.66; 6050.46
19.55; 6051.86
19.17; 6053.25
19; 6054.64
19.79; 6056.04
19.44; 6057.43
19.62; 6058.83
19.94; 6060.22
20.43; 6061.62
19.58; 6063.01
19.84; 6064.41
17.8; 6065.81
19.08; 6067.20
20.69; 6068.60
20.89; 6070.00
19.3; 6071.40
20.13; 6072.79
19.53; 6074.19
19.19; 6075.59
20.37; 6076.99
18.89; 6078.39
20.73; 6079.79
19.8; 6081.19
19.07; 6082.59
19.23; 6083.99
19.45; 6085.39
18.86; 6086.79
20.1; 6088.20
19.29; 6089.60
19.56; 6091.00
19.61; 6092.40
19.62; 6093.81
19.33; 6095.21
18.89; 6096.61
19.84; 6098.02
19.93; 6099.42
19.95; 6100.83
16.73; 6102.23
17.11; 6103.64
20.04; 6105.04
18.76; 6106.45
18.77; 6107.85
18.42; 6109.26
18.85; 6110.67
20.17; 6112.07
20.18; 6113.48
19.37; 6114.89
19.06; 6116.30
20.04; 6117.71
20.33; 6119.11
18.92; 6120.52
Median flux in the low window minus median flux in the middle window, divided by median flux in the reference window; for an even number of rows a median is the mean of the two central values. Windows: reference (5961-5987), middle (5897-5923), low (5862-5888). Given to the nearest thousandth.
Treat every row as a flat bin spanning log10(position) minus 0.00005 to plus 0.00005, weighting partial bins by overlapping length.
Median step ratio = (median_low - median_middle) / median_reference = 0.014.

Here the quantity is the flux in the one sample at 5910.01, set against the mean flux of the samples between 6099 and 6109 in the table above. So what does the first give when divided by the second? 1.11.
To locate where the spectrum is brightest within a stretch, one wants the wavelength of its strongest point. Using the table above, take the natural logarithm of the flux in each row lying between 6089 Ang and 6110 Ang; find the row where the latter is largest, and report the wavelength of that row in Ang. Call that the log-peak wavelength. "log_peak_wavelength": 6105.04 Ang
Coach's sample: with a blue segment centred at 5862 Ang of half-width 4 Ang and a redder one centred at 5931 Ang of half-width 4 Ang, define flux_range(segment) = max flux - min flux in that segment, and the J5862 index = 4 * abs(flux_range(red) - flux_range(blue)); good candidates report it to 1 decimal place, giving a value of 2.5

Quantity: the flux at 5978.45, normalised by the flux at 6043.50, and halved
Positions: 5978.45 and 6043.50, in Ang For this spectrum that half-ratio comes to 0.468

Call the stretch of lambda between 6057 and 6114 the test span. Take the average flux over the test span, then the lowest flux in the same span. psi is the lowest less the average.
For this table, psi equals -2.7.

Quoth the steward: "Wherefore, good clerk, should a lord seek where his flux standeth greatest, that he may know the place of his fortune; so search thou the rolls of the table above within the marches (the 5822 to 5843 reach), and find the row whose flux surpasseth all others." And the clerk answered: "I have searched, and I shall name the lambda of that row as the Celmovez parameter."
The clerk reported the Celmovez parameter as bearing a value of 5836.98 Ang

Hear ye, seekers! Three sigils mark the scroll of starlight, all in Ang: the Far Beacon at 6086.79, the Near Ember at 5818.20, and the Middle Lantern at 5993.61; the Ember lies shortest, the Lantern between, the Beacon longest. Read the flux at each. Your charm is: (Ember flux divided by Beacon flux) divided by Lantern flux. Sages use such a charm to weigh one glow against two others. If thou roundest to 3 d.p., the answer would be 0.057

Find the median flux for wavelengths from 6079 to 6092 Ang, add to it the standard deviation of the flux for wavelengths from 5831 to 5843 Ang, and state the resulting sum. 19.9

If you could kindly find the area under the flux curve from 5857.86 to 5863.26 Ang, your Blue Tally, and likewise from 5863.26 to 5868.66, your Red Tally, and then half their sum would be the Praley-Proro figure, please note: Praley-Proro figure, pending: 103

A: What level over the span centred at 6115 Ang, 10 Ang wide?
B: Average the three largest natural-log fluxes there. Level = 3.01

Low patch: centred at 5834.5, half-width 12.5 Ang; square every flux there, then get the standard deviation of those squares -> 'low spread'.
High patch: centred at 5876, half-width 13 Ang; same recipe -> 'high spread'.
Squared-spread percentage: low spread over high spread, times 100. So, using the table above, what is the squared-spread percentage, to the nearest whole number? 59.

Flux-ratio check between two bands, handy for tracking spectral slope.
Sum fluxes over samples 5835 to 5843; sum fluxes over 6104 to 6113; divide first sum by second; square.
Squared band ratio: 1.19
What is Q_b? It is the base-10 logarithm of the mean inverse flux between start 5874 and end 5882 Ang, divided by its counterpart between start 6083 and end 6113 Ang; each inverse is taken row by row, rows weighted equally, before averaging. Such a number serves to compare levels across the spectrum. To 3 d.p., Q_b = -0.015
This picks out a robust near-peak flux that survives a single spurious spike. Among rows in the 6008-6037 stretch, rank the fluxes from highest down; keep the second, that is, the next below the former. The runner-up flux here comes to 20.84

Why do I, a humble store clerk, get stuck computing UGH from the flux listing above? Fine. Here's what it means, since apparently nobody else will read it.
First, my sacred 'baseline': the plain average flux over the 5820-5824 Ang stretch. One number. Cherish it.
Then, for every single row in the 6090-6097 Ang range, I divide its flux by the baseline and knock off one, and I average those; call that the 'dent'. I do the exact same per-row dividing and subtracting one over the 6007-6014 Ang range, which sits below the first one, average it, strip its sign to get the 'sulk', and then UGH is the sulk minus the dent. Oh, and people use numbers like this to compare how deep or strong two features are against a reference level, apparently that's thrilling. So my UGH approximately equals 0.113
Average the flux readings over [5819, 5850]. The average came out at 20.3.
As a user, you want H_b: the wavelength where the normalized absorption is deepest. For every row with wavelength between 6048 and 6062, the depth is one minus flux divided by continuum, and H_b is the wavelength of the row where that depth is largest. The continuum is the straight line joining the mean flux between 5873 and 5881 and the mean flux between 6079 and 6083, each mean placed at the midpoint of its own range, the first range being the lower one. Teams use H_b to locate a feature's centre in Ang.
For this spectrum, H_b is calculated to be 6054.64 Ang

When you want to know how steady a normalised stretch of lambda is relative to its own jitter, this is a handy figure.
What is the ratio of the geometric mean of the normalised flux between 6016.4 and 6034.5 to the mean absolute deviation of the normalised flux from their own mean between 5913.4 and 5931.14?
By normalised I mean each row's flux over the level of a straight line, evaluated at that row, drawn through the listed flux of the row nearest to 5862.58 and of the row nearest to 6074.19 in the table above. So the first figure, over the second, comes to 26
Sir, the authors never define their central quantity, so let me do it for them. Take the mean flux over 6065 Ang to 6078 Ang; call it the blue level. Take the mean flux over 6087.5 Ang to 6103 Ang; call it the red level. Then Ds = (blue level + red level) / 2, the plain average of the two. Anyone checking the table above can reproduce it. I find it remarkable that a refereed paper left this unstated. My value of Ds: 19.5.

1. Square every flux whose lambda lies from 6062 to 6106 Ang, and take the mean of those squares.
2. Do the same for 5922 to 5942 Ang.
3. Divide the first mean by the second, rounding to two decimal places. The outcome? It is 0.99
